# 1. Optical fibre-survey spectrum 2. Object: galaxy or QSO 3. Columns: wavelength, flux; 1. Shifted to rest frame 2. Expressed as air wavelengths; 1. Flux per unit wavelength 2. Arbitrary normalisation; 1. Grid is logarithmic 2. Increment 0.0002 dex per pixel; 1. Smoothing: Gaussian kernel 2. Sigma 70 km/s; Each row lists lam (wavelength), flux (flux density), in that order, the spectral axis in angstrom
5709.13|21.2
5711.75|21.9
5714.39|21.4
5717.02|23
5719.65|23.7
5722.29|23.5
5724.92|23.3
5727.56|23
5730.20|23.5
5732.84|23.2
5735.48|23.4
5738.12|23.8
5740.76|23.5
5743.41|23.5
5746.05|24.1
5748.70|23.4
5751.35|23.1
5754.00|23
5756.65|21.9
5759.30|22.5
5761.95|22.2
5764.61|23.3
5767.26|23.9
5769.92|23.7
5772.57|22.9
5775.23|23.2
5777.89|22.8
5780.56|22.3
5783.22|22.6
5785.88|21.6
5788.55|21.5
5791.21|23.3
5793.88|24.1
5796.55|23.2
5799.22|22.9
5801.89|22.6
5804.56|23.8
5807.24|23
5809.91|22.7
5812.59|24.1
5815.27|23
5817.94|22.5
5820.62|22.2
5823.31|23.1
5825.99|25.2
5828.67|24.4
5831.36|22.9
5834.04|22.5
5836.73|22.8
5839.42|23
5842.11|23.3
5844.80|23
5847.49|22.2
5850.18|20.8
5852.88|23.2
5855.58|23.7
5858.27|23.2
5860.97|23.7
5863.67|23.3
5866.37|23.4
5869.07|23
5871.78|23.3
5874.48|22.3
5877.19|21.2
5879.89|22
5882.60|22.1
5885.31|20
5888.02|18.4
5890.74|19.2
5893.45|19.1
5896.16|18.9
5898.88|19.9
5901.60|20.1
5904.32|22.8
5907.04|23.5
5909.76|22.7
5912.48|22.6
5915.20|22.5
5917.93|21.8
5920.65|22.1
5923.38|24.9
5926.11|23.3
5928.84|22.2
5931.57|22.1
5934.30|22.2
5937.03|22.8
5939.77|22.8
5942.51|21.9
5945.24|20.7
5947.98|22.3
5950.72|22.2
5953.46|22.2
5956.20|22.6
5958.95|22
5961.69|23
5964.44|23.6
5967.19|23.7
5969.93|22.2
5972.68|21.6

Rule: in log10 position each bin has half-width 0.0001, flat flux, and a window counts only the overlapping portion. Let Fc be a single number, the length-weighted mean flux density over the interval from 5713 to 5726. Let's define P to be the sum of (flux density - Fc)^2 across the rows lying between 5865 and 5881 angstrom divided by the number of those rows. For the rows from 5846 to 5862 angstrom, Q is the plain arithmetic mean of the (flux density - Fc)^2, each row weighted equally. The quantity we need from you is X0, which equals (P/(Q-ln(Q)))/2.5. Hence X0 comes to 0.32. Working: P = 0.8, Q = 1.1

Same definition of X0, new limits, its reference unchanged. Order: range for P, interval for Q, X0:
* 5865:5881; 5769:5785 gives 0.18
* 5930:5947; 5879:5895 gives 0.07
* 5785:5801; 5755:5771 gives 0.32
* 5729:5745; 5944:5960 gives 0.12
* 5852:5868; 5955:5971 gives 0.08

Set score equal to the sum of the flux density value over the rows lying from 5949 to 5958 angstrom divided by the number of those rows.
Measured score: 22.3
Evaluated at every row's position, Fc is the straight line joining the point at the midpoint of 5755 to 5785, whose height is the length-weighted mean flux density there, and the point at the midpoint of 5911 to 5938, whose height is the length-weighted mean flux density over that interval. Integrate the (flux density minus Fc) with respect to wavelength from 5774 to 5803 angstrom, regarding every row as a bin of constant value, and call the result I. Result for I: -2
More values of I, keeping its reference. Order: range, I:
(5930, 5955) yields -12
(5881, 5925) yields -60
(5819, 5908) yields -50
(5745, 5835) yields 21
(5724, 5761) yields 13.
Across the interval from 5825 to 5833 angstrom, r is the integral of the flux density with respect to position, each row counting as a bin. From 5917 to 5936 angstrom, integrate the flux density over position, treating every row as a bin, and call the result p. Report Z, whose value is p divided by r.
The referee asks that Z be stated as 2.2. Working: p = 431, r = 193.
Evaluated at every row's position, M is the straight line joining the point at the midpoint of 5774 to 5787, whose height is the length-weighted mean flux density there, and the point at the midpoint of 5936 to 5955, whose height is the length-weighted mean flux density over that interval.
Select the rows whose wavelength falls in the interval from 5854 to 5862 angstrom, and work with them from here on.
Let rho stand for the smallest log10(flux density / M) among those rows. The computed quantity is 0.02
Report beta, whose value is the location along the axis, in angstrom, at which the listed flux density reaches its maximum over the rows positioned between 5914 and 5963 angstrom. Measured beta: 5923.38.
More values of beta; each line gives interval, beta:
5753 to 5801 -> 5793.88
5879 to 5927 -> 5923.38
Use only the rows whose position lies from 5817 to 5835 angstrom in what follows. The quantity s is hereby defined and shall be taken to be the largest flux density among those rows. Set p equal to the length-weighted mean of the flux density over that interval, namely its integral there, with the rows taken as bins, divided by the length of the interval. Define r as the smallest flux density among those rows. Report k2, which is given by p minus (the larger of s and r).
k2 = -1.9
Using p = 23.3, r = 22.2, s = 25.2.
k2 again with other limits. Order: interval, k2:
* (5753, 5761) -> -0.6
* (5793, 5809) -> -0.9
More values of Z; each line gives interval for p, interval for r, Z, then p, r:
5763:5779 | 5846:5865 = 0.9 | 373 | 435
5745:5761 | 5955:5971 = 1.0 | 367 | 366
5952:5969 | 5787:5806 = 0.9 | 388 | 438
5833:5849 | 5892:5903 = 1.7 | 365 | 215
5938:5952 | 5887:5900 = 1.2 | 308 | 248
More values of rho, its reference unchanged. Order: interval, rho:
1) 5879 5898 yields -0.08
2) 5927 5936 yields 0.00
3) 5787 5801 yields -0.02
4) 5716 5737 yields 0.01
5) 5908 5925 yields -0.01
